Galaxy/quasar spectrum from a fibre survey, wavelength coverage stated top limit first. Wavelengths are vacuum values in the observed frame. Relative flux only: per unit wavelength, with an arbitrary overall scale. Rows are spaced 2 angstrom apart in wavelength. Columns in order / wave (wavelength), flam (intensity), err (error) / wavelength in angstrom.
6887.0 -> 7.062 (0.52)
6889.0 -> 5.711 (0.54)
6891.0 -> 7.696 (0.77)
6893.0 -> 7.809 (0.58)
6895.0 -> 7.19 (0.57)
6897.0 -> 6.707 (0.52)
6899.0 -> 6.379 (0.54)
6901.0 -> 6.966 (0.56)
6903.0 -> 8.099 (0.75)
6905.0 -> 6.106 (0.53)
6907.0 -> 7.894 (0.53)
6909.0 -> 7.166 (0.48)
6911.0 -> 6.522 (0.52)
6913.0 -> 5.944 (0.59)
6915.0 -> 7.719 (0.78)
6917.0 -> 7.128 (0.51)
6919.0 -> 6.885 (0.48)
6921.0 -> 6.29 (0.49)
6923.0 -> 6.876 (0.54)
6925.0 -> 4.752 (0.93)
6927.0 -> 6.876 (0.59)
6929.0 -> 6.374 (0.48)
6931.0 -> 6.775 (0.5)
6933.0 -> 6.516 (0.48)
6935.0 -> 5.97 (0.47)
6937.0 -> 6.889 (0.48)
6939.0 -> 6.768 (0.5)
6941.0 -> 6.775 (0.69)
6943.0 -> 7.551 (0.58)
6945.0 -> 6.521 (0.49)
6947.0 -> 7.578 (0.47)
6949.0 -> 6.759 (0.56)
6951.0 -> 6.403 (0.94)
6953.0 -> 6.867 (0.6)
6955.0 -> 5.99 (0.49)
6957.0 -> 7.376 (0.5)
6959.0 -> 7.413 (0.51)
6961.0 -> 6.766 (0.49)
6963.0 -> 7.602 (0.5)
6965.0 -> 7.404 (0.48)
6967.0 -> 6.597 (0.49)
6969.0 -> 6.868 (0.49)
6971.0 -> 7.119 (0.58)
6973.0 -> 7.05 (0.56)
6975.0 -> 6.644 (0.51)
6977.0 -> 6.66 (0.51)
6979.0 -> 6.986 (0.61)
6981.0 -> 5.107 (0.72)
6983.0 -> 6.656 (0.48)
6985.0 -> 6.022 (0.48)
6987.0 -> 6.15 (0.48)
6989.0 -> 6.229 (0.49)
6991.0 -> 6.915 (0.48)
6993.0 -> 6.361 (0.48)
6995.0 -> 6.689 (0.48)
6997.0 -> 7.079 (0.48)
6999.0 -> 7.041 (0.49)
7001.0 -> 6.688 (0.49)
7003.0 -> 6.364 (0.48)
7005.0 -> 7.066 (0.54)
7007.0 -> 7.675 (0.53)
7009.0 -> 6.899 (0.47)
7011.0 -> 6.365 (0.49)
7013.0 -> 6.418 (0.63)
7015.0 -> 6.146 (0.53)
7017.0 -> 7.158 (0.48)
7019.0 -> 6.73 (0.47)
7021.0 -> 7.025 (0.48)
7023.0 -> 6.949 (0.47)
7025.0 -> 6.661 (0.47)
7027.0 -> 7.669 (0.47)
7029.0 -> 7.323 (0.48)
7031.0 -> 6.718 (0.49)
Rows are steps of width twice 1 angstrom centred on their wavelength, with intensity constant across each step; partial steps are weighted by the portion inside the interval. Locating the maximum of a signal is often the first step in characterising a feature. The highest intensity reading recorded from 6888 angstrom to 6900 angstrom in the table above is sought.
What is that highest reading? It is 7.809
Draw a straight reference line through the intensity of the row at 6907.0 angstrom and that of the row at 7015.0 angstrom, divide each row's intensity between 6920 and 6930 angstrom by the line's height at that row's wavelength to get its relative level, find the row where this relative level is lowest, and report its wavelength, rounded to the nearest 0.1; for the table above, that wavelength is 6925.0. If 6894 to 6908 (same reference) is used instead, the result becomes 6905.0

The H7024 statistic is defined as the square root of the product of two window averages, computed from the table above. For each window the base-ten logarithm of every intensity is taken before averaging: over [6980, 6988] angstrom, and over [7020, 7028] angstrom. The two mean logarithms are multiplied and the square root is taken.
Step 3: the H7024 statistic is 0.811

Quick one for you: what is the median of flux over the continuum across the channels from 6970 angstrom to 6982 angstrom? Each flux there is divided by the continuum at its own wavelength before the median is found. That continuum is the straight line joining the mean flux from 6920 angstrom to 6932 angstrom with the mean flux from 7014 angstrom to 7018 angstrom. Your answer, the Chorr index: 1.048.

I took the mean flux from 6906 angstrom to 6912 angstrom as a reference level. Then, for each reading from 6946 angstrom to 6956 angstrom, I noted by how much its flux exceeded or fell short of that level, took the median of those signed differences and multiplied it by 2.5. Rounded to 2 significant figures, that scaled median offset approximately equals -1.1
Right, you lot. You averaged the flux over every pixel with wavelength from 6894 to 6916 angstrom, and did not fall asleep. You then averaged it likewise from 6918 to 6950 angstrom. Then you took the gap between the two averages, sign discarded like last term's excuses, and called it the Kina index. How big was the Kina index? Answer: 0.34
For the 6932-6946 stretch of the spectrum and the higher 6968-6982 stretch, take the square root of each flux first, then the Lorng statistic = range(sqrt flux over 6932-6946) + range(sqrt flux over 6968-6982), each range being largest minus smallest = 0.71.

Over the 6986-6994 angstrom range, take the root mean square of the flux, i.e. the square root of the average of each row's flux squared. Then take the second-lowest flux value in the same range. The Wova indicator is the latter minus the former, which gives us -0.19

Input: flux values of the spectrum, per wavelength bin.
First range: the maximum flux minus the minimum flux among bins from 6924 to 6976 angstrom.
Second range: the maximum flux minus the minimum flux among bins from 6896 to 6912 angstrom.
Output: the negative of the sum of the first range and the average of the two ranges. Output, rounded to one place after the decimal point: -5.3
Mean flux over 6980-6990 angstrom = 6.03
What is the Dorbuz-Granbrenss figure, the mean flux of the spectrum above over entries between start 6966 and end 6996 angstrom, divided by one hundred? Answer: 0.0654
